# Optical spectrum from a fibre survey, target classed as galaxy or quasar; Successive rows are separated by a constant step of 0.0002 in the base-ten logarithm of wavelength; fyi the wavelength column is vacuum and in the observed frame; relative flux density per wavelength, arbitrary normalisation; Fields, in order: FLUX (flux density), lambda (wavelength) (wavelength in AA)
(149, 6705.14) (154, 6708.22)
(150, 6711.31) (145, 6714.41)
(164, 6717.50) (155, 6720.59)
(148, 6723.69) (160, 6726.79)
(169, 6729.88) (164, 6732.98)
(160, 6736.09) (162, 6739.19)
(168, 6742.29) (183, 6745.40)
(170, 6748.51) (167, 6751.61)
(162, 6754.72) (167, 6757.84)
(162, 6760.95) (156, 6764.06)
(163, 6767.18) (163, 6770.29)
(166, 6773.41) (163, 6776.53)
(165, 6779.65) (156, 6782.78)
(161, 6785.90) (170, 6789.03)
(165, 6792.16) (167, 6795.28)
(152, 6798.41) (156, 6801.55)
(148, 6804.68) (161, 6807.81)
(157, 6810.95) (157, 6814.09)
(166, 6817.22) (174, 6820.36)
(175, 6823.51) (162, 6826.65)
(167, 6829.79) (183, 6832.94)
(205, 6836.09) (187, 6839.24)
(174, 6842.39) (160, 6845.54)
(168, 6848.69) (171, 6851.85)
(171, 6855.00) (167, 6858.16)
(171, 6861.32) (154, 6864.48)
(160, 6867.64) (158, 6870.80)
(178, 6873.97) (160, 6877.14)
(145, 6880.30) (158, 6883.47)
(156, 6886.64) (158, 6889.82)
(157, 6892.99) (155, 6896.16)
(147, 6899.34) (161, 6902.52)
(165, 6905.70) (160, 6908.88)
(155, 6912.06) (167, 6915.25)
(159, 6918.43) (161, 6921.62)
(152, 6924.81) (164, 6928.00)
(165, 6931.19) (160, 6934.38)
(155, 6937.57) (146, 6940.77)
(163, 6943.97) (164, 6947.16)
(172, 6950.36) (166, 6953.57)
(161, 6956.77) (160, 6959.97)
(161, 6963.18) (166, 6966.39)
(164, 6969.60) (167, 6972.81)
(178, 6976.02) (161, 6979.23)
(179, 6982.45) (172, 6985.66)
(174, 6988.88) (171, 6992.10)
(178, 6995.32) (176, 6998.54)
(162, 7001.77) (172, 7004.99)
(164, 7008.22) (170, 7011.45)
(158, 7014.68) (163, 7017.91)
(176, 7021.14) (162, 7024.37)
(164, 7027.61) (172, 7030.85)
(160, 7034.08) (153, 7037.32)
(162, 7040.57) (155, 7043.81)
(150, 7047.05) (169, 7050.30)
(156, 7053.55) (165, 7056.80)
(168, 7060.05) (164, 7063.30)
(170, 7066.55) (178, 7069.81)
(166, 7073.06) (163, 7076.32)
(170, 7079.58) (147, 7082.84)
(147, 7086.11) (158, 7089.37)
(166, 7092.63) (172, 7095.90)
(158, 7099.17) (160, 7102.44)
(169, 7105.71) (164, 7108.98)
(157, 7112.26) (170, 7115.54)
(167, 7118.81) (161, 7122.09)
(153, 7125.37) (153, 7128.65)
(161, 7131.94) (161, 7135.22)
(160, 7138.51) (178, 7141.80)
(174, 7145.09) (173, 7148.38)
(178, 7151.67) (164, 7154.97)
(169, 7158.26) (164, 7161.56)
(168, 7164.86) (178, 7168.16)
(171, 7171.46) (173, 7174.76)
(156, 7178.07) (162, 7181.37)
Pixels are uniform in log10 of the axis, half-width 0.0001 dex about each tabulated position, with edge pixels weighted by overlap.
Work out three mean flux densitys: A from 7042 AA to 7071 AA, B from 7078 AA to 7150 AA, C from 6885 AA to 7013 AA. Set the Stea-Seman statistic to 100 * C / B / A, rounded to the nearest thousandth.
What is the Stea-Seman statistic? 0.614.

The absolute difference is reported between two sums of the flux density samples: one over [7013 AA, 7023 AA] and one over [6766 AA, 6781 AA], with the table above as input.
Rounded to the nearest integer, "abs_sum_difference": 323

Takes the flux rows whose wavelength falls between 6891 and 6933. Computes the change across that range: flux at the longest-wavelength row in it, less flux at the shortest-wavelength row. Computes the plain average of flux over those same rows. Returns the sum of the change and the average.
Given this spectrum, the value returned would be 167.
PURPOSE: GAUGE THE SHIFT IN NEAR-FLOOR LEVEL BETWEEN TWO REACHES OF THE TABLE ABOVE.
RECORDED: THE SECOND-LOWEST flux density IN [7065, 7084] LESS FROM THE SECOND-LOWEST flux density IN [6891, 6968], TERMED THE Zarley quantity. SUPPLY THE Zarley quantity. -16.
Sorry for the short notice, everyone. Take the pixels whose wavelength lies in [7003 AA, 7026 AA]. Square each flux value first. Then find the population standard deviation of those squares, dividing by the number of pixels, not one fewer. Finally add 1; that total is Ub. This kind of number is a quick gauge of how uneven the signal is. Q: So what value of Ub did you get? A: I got 1974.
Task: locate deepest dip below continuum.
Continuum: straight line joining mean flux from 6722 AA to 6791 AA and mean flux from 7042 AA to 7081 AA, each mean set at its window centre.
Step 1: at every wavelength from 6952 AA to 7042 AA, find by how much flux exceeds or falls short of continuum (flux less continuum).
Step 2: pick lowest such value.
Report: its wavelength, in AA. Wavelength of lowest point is 7037.32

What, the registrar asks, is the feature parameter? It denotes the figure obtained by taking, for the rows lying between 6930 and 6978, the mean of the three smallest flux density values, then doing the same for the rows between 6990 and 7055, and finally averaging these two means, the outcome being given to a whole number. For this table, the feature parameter 153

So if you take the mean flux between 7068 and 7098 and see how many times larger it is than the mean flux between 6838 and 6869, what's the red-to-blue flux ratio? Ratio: 0.97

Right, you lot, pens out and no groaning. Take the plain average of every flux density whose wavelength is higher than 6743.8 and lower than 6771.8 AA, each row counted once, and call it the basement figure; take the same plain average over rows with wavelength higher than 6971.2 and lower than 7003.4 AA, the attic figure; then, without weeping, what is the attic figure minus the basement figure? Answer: 6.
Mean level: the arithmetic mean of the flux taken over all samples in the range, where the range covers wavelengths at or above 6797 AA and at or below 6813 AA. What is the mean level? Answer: 155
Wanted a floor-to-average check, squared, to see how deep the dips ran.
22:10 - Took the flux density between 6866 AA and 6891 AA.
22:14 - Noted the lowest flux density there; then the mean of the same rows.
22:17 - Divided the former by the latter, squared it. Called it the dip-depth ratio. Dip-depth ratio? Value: 0.83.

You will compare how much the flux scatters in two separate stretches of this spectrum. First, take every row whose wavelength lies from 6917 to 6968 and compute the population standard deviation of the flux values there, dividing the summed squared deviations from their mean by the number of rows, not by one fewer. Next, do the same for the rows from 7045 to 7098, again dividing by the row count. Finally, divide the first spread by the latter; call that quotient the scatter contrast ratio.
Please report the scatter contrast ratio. 0.67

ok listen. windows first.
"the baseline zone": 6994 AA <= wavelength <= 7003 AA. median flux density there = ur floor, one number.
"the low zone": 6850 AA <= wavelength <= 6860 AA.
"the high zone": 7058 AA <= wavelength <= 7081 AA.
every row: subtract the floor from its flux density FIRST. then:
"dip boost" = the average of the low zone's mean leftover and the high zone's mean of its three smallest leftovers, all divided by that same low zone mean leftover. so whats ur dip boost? 1.42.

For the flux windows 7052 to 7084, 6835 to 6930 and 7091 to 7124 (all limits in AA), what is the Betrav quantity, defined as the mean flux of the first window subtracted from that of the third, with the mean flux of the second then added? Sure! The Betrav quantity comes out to 163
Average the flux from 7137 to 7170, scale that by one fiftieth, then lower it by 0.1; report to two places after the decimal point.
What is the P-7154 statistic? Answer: 3.31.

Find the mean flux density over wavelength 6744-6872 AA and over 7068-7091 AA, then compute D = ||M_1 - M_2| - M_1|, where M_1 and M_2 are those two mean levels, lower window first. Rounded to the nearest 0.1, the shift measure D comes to 161.3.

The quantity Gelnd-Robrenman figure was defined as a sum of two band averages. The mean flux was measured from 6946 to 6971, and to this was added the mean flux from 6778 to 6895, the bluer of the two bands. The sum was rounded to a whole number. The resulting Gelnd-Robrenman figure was 329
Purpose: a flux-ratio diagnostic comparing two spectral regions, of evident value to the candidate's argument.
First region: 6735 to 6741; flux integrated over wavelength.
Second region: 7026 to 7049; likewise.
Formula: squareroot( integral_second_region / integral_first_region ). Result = 1.9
